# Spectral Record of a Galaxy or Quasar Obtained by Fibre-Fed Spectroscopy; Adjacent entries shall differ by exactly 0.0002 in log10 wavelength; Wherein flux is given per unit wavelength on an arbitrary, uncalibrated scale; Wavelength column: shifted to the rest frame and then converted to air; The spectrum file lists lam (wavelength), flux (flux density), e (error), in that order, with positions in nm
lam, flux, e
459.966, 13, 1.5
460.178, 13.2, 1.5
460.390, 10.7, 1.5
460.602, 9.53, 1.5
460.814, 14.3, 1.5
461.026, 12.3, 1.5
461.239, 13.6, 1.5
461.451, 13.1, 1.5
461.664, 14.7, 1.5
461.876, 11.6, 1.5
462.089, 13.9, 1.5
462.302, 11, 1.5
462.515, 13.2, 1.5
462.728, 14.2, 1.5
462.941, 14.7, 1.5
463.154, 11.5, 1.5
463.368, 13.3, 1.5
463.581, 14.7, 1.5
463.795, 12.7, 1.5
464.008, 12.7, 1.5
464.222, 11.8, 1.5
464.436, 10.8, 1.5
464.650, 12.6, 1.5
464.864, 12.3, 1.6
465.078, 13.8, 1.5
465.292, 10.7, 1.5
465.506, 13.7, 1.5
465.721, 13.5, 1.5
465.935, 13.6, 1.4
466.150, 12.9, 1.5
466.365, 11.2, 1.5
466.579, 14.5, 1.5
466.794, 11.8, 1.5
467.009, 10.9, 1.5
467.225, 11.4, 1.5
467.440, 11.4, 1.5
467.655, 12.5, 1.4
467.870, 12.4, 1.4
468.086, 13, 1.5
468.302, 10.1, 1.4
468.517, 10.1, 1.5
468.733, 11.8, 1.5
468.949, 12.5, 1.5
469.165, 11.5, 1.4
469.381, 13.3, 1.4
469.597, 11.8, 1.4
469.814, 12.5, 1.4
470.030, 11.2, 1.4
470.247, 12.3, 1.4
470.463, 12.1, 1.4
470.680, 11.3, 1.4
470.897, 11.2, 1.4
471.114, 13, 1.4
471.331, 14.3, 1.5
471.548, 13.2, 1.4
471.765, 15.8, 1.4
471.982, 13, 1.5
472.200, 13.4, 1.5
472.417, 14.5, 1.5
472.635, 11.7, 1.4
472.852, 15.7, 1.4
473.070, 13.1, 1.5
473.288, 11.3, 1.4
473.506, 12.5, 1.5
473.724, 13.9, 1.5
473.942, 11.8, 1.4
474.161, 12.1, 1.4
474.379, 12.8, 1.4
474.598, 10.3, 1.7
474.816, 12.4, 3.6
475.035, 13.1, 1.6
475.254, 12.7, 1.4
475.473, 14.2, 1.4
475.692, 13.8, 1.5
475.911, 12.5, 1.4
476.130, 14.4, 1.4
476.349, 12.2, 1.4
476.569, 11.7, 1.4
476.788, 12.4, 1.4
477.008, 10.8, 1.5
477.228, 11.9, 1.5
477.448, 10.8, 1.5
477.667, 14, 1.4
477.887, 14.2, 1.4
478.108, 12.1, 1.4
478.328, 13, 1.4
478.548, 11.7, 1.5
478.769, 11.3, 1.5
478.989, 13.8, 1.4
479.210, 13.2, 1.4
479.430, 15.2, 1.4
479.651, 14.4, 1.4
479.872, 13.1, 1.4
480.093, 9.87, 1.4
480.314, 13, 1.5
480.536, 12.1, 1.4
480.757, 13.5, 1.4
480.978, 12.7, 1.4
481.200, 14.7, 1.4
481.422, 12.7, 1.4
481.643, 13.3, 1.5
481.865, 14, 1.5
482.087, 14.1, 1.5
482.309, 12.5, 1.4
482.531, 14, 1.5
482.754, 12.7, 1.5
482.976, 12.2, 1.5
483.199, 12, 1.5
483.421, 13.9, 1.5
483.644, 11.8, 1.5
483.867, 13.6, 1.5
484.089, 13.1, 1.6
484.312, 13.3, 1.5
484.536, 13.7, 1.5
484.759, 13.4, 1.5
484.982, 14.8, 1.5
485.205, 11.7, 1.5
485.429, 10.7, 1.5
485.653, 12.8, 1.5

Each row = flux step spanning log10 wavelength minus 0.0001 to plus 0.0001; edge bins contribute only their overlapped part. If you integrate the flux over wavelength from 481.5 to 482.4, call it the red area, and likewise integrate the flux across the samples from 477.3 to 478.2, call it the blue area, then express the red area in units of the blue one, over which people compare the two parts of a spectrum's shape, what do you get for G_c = 1.06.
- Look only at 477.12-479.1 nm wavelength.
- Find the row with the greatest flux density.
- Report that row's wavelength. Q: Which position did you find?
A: 477.887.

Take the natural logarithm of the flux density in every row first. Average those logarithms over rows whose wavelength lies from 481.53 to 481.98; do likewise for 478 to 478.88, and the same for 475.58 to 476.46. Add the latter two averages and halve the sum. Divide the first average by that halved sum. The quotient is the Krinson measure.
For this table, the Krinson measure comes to 1.03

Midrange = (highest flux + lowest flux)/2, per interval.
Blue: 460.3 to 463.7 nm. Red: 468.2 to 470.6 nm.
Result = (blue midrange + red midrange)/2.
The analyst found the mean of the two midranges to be 11.9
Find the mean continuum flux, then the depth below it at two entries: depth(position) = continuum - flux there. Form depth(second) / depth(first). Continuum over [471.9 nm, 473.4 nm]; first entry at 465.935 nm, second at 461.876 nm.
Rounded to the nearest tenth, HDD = -4.6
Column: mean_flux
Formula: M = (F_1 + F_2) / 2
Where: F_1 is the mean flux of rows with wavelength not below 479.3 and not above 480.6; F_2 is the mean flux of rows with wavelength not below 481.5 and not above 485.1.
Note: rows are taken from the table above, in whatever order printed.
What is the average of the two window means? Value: 13.1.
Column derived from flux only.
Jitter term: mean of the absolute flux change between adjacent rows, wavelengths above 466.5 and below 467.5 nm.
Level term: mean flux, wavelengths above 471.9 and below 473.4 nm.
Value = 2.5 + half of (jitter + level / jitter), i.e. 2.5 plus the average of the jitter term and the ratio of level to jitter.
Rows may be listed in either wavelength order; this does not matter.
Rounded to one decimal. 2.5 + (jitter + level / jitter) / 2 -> 9.5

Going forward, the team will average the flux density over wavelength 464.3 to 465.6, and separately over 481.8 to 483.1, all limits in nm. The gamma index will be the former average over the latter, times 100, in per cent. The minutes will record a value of 93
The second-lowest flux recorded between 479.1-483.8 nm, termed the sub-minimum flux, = 11.8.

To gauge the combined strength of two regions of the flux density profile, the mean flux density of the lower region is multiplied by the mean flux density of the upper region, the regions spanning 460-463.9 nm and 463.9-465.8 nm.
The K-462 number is 160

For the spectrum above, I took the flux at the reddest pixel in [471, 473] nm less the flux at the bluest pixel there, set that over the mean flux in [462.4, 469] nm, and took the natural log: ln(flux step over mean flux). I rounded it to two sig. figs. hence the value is -1.5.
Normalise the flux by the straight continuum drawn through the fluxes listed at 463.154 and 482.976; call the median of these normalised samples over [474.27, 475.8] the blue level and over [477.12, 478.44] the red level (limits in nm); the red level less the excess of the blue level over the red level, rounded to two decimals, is 1.01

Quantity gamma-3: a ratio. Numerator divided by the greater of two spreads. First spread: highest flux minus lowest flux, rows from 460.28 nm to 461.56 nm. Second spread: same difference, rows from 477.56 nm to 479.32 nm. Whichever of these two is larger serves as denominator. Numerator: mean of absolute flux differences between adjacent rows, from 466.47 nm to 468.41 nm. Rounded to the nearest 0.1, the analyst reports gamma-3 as 0.2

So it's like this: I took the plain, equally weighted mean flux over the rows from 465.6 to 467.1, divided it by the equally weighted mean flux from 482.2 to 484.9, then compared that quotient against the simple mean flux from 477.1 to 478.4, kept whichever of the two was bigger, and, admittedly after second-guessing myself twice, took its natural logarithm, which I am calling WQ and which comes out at 2.54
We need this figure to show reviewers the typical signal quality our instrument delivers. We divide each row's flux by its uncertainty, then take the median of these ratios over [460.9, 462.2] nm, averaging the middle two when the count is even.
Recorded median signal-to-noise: 8.9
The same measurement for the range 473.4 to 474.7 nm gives 8.5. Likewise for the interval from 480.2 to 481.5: 9.1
